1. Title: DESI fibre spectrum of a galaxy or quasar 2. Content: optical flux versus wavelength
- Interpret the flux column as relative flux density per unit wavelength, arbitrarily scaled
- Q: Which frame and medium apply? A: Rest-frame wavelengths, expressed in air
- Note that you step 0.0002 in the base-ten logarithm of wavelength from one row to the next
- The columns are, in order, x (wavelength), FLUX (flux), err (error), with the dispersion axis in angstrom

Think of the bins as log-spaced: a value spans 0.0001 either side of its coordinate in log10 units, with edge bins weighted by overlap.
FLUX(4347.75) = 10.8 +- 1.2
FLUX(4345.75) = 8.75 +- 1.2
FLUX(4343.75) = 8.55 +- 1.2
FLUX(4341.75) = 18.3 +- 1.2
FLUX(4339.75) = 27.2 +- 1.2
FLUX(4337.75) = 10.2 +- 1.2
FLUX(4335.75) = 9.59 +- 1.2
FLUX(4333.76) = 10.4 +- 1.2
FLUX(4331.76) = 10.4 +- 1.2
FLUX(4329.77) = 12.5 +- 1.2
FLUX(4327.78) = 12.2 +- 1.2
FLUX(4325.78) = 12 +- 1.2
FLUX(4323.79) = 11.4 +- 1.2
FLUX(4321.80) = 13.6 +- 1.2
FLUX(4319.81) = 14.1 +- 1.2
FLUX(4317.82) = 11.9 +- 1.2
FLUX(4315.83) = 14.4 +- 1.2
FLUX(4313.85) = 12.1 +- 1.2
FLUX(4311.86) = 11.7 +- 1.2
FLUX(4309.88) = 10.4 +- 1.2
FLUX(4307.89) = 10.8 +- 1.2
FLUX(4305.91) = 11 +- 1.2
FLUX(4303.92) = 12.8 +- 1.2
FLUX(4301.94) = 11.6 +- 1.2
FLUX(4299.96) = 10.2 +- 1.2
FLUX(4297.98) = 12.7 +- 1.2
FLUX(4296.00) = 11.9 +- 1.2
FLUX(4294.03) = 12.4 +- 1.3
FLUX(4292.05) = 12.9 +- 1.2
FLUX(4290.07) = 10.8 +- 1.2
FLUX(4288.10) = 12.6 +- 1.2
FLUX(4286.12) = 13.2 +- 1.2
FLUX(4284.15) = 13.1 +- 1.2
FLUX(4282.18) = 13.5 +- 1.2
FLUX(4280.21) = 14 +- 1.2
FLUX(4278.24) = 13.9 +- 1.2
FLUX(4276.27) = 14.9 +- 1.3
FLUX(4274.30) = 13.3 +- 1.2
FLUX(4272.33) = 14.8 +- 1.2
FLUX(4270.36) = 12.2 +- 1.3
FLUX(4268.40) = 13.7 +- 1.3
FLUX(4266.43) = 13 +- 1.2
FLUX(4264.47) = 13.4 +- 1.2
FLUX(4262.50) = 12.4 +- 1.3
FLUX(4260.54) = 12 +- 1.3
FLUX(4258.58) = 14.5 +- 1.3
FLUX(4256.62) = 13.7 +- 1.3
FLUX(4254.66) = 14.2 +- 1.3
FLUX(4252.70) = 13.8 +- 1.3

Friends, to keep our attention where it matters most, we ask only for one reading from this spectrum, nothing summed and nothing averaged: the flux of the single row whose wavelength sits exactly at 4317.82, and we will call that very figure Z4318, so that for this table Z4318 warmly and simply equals 11.9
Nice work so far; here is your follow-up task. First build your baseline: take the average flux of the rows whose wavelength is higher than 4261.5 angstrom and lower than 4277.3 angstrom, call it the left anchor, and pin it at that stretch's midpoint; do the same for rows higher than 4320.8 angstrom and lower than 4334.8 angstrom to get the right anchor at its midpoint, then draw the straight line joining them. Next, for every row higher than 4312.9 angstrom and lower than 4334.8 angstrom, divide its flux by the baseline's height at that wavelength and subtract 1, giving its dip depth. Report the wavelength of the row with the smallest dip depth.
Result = 4331.76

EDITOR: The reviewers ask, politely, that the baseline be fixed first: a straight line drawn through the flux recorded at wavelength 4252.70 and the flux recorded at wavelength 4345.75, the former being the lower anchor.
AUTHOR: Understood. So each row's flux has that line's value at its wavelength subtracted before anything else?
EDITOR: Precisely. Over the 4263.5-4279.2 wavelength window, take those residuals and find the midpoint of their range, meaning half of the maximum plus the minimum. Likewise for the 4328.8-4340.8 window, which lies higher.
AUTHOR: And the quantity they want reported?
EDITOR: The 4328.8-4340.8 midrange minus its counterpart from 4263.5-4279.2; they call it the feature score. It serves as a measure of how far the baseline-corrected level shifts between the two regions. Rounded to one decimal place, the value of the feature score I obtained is 8.3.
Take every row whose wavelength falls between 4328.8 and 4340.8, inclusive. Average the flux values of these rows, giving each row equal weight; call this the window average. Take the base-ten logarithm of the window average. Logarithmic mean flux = 1.13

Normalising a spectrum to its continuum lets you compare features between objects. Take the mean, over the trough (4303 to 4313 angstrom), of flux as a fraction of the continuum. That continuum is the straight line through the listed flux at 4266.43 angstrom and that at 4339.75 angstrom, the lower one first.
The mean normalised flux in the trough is 0.54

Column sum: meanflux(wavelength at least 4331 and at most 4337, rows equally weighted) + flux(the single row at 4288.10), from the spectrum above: 22.7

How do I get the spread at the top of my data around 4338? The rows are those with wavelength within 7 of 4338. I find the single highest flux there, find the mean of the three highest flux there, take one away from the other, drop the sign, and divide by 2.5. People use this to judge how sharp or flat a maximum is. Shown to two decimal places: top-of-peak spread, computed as 3.43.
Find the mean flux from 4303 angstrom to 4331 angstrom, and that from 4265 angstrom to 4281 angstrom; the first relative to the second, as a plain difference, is -1.5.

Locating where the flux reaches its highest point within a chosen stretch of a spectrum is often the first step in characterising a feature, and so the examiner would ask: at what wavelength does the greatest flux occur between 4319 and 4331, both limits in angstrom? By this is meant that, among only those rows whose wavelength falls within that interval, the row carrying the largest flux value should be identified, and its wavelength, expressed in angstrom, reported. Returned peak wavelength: 4319.81 angstrom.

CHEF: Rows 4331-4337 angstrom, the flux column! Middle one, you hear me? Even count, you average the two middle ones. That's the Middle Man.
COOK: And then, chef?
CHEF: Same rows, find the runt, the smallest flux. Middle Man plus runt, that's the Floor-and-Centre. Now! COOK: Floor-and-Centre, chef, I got 20.0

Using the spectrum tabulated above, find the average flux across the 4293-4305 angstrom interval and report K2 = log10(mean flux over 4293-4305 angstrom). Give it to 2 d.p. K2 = 1.08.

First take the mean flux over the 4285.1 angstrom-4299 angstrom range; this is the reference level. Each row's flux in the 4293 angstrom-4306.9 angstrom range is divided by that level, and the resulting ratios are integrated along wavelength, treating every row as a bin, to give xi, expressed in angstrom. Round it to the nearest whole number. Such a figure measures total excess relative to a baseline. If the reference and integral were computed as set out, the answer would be 13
